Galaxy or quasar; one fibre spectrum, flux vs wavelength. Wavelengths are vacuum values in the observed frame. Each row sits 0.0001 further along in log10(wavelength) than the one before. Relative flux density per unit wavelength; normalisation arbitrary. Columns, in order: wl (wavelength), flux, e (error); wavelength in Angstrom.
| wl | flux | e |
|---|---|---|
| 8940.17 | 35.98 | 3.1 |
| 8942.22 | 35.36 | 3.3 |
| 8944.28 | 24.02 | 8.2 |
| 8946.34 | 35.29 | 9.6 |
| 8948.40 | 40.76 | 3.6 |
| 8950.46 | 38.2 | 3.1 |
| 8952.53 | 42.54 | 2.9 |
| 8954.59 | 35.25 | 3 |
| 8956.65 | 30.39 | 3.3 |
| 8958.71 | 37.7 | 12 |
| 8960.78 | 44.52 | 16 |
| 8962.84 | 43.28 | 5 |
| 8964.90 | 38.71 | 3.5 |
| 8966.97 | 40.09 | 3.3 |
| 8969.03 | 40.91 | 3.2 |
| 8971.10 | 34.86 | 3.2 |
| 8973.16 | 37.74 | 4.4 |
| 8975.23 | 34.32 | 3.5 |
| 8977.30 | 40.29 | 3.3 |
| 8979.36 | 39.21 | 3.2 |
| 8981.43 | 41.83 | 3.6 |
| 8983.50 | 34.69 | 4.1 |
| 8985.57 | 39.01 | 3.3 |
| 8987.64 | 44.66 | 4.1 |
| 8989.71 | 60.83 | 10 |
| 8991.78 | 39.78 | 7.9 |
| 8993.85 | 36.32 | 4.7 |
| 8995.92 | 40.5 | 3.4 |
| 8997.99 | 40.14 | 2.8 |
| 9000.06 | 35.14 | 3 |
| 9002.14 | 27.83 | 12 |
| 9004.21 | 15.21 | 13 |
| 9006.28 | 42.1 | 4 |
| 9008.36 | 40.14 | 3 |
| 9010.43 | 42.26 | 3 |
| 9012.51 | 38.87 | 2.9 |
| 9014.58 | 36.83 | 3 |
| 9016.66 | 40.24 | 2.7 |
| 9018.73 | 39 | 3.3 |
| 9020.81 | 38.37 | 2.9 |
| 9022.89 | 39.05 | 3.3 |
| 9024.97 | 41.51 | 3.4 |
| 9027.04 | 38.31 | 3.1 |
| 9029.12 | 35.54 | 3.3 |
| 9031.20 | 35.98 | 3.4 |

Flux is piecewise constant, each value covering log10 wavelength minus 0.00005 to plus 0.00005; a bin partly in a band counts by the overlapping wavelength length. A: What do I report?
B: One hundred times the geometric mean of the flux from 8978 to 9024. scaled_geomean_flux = 3780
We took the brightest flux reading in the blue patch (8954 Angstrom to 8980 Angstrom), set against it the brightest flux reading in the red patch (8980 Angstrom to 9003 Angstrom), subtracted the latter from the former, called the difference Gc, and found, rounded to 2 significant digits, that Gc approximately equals -16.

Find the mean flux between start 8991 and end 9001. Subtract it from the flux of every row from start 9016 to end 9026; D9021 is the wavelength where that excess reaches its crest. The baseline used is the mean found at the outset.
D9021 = 9024.97 Angstrom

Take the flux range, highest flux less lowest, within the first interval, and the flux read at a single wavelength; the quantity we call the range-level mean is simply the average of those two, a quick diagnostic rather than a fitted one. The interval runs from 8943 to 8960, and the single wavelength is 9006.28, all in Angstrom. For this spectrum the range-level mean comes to 30.3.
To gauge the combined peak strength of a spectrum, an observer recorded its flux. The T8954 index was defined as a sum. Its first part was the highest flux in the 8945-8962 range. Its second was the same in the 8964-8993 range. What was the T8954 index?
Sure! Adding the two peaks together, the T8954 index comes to 105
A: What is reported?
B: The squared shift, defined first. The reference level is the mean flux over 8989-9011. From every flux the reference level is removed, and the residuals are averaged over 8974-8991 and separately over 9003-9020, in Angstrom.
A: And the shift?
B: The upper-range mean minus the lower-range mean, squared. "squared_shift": 25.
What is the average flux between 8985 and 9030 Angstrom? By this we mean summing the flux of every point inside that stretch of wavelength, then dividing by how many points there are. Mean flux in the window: 38.7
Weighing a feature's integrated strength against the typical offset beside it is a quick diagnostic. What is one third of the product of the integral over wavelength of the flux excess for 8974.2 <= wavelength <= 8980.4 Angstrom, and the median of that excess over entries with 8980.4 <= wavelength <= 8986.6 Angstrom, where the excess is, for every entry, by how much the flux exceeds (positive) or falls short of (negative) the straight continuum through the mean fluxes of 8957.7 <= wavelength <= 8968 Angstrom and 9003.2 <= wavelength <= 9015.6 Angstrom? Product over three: -2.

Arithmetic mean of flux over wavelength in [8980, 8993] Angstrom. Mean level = 43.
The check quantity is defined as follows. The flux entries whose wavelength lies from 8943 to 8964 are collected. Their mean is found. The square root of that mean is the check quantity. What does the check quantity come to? 6.10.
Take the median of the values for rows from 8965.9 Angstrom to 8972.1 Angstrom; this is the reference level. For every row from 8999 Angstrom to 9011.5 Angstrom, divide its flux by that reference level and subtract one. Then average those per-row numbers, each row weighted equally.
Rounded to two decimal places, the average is -0.16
